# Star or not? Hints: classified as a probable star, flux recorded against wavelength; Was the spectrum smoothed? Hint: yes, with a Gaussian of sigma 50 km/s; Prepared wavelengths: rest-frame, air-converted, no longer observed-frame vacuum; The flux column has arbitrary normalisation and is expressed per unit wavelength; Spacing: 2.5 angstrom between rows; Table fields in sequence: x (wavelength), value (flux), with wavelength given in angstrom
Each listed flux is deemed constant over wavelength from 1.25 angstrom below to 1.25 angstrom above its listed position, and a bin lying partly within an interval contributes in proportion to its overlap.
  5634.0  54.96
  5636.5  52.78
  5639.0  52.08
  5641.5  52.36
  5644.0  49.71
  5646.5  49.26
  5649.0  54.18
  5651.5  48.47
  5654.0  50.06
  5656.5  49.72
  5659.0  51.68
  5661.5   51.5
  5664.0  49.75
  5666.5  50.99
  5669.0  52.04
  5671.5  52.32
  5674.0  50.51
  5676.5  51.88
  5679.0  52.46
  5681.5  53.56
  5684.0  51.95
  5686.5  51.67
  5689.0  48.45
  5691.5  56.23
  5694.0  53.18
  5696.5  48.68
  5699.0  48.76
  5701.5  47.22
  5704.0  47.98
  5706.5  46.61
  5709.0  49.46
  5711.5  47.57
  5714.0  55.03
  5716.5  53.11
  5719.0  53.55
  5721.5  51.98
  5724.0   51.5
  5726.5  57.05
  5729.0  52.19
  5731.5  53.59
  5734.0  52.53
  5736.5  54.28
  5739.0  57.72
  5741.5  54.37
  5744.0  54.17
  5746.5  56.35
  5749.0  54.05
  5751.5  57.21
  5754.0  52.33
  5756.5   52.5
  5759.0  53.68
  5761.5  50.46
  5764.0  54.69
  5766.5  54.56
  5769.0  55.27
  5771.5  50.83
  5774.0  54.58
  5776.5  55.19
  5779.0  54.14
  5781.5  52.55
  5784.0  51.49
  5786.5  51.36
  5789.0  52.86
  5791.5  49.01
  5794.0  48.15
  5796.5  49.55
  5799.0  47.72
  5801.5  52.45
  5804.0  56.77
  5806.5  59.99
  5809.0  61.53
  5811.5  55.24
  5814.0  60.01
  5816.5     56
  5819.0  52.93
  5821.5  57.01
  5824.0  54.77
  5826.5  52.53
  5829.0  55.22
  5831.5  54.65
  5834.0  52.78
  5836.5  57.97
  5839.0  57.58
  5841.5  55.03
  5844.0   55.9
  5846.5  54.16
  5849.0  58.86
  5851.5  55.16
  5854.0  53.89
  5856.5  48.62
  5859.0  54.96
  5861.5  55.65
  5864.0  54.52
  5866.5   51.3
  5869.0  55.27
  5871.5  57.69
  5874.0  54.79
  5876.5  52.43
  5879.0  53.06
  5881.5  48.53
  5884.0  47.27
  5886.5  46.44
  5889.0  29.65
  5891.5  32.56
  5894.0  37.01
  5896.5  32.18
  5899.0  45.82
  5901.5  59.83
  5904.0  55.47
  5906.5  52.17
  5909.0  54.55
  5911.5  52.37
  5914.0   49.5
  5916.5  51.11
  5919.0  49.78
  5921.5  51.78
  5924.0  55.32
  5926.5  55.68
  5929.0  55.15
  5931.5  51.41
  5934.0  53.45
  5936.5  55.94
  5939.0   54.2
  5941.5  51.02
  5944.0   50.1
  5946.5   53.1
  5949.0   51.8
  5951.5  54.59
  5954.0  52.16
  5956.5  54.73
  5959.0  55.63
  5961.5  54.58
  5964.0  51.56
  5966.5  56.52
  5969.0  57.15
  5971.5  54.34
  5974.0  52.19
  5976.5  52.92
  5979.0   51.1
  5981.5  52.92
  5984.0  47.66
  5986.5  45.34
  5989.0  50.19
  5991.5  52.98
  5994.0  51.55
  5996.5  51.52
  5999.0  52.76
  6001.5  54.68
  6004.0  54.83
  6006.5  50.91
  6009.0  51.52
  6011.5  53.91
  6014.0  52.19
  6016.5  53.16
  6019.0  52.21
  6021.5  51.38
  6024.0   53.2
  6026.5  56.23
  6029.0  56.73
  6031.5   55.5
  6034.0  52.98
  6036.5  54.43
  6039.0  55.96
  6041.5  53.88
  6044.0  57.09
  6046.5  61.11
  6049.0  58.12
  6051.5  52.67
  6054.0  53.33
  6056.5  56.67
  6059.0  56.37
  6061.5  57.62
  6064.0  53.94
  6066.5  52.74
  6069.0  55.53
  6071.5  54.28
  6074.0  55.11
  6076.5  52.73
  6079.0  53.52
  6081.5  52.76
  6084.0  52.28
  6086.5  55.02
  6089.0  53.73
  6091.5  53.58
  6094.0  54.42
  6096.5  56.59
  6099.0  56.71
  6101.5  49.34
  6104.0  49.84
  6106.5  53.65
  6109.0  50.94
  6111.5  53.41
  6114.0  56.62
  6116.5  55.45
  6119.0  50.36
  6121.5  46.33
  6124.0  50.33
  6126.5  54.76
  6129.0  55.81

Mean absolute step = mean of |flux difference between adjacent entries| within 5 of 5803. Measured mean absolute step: 4.1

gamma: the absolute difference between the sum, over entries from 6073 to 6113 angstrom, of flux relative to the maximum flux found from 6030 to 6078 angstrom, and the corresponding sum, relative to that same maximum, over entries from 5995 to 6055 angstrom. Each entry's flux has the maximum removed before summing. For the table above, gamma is 42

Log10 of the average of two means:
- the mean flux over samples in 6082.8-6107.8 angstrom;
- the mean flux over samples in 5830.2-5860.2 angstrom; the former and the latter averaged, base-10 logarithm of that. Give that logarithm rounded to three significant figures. 1.73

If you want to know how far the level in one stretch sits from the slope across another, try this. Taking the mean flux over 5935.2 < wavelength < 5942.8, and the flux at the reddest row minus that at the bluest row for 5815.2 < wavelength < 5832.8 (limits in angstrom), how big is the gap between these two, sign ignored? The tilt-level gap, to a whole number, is 55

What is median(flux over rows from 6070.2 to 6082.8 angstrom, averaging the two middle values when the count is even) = 53.5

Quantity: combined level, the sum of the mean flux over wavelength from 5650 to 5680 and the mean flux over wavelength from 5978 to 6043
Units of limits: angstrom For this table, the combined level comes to 104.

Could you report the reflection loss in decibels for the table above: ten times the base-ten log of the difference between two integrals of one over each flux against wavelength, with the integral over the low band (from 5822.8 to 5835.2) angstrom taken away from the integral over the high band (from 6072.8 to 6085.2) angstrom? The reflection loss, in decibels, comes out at -25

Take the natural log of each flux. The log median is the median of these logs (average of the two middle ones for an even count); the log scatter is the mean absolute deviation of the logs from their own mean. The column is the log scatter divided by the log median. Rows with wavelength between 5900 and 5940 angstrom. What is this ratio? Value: 0.010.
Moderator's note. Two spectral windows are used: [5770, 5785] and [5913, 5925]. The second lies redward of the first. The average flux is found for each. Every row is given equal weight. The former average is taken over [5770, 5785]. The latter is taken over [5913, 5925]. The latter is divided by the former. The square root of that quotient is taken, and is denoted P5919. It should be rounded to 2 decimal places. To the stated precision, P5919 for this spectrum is 0.98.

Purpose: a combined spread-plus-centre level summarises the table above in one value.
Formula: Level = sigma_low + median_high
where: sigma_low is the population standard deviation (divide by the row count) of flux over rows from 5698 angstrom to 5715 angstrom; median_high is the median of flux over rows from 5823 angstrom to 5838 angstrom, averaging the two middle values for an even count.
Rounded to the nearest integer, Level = 57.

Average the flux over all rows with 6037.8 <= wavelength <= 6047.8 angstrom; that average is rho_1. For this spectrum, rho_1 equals 57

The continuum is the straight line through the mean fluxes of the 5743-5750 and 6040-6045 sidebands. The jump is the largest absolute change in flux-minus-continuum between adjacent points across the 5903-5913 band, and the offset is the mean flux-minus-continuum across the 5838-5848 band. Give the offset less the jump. -2.7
